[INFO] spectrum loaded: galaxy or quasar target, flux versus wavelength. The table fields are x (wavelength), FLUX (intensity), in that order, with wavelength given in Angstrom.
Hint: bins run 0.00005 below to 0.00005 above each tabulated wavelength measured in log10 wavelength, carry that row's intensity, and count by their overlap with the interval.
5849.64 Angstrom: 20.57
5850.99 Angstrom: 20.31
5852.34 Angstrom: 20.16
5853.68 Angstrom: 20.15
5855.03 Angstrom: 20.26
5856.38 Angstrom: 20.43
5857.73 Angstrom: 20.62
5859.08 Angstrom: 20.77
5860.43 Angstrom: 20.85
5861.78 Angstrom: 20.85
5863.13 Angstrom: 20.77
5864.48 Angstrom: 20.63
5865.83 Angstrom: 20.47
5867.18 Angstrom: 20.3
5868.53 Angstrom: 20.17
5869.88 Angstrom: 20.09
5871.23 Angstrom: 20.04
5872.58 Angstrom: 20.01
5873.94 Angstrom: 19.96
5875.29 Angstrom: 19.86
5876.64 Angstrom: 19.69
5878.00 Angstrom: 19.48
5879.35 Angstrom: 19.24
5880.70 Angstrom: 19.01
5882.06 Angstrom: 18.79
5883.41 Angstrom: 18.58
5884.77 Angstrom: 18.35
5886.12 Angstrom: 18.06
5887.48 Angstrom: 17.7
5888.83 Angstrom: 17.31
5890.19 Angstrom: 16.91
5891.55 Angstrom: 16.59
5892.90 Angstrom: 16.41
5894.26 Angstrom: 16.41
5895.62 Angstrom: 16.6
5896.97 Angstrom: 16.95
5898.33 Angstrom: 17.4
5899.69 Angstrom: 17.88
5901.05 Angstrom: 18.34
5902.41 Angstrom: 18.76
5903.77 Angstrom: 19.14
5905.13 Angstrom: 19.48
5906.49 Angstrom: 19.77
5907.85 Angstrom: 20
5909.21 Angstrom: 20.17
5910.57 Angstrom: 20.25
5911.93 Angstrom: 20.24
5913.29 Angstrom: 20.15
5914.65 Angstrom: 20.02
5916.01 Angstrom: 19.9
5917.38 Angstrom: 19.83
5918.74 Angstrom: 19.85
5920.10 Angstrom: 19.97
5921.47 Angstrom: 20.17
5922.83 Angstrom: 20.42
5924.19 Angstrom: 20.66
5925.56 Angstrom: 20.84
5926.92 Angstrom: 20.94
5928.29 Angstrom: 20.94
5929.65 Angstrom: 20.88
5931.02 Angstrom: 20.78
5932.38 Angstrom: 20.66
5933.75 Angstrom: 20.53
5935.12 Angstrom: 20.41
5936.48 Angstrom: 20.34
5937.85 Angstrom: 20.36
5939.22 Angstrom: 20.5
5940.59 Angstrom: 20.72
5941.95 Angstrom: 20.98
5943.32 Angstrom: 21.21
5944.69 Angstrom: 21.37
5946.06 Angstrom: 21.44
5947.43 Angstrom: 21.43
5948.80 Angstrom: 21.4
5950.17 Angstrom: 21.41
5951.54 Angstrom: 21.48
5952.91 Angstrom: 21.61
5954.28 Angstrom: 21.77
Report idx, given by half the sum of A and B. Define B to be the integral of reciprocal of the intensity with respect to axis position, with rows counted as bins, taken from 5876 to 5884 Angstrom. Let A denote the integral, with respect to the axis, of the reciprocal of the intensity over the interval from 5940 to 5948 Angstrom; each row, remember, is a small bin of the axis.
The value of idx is 0.40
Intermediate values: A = 0.38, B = 0.42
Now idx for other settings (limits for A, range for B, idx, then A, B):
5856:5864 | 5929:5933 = 0.29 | 0.39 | 0.19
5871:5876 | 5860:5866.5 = 0.28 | 0.25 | 0.31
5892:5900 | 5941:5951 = 0.47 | 0.47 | 0.47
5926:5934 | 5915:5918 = 0.27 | 0.38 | 0.15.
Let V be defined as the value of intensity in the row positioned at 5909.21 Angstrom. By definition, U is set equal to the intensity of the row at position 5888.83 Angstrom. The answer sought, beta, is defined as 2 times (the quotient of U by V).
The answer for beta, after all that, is 1.72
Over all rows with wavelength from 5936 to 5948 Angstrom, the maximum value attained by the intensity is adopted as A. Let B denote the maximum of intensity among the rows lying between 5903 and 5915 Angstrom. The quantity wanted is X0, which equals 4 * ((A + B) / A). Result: 7.8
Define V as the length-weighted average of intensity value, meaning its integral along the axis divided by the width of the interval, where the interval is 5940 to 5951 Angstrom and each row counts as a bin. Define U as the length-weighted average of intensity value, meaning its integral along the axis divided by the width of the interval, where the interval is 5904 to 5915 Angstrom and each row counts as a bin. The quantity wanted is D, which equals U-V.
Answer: -1.3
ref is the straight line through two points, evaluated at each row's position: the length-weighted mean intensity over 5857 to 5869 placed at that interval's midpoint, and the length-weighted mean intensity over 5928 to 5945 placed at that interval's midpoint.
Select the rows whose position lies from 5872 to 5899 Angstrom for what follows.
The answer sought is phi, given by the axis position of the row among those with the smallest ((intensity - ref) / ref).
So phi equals 5894.26 Angstrom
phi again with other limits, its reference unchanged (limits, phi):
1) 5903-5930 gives 5903.77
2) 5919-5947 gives 5920.10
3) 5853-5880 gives 5879.35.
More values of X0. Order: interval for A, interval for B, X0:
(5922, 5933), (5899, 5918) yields 7.9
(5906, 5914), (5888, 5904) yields 7.8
